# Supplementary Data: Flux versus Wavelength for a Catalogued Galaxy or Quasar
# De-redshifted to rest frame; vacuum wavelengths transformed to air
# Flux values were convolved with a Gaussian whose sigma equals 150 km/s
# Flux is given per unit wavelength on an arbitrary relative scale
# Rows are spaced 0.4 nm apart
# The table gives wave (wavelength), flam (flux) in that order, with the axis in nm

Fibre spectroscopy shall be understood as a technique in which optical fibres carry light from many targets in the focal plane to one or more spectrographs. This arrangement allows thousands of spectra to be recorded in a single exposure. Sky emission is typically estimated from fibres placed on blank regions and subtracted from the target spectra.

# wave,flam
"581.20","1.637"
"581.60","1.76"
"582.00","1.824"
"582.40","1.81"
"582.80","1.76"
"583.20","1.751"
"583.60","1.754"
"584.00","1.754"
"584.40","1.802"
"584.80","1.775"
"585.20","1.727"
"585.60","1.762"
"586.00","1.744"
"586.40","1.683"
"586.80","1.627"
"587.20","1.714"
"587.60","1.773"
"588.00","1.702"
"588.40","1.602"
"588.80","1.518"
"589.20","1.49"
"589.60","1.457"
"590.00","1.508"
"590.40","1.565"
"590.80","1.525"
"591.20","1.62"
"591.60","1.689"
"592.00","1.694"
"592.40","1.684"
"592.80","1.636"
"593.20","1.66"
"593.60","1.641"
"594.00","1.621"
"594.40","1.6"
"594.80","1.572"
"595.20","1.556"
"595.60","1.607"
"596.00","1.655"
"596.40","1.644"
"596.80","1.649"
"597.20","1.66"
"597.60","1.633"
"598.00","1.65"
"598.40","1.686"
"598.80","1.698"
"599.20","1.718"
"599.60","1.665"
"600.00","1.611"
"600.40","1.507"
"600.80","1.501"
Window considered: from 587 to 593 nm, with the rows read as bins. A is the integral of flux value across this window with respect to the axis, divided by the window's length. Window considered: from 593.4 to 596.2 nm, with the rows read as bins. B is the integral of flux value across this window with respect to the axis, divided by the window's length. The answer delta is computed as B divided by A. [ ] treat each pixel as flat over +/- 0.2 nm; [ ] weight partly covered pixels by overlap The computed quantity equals 1.00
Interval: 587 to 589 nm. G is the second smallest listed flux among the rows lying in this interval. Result 1.602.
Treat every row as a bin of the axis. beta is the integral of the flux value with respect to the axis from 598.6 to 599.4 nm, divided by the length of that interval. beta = 1.71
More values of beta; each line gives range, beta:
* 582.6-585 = 1.77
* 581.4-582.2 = 1.79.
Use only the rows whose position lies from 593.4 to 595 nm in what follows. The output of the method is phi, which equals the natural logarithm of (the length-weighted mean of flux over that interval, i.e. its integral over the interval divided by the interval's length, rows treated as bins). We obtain 0.475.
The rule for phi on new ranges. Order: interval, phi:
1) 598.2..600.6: 0.499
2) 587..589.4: 0.491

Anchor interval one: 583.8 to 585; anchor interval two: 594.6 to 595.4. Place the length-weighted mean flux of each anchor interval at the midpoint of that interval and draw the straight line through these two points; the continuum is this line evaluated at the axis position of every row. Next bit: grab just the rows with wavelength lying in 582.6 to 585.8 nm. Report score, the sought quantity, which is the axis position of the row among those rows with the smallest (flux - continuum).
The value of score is 583.20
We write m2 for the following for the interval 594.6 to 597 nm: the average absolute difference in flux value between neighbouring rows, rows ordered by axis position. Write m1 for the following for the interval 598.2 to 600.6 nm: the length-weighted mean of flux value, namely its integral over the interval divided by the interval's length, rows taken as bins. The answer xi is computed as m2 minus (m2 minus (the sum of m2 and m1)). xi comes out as 1.67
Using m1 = 1.65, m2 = 0.026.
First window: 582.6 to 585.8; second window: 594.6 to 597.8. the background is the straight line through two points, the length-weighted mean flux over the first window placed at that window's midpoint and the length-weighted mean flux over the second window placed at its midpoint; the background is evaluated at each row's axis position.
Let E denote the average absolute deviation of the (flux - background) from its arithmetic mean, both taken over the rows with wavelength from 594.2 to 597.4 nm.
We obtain 0.04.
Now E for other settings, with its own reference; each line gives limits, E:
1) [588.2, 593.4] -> 0.08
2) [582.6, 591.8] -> 0.07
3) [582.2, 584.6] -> 0.02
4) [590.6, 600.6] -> 0.05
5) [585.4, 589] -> 0.06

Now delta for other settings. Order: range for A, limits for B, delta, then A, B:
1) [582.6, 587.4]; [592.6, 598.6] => 0.94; 1.74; 1.631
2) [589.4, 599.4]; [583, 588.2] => 1.07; 1.63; 1.736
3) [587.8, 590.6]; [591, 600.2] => 1.06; 1.55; 1.646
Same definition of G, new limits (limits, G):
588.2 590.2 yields 1.49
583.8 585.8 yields 1.754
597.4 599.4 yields 1.65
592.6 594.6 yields 1.621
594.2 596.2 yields 1.572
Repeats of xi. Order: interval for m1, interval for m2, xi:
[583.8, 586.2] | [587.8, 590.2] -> 1.82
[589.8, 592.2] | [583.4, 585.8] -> 1.63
